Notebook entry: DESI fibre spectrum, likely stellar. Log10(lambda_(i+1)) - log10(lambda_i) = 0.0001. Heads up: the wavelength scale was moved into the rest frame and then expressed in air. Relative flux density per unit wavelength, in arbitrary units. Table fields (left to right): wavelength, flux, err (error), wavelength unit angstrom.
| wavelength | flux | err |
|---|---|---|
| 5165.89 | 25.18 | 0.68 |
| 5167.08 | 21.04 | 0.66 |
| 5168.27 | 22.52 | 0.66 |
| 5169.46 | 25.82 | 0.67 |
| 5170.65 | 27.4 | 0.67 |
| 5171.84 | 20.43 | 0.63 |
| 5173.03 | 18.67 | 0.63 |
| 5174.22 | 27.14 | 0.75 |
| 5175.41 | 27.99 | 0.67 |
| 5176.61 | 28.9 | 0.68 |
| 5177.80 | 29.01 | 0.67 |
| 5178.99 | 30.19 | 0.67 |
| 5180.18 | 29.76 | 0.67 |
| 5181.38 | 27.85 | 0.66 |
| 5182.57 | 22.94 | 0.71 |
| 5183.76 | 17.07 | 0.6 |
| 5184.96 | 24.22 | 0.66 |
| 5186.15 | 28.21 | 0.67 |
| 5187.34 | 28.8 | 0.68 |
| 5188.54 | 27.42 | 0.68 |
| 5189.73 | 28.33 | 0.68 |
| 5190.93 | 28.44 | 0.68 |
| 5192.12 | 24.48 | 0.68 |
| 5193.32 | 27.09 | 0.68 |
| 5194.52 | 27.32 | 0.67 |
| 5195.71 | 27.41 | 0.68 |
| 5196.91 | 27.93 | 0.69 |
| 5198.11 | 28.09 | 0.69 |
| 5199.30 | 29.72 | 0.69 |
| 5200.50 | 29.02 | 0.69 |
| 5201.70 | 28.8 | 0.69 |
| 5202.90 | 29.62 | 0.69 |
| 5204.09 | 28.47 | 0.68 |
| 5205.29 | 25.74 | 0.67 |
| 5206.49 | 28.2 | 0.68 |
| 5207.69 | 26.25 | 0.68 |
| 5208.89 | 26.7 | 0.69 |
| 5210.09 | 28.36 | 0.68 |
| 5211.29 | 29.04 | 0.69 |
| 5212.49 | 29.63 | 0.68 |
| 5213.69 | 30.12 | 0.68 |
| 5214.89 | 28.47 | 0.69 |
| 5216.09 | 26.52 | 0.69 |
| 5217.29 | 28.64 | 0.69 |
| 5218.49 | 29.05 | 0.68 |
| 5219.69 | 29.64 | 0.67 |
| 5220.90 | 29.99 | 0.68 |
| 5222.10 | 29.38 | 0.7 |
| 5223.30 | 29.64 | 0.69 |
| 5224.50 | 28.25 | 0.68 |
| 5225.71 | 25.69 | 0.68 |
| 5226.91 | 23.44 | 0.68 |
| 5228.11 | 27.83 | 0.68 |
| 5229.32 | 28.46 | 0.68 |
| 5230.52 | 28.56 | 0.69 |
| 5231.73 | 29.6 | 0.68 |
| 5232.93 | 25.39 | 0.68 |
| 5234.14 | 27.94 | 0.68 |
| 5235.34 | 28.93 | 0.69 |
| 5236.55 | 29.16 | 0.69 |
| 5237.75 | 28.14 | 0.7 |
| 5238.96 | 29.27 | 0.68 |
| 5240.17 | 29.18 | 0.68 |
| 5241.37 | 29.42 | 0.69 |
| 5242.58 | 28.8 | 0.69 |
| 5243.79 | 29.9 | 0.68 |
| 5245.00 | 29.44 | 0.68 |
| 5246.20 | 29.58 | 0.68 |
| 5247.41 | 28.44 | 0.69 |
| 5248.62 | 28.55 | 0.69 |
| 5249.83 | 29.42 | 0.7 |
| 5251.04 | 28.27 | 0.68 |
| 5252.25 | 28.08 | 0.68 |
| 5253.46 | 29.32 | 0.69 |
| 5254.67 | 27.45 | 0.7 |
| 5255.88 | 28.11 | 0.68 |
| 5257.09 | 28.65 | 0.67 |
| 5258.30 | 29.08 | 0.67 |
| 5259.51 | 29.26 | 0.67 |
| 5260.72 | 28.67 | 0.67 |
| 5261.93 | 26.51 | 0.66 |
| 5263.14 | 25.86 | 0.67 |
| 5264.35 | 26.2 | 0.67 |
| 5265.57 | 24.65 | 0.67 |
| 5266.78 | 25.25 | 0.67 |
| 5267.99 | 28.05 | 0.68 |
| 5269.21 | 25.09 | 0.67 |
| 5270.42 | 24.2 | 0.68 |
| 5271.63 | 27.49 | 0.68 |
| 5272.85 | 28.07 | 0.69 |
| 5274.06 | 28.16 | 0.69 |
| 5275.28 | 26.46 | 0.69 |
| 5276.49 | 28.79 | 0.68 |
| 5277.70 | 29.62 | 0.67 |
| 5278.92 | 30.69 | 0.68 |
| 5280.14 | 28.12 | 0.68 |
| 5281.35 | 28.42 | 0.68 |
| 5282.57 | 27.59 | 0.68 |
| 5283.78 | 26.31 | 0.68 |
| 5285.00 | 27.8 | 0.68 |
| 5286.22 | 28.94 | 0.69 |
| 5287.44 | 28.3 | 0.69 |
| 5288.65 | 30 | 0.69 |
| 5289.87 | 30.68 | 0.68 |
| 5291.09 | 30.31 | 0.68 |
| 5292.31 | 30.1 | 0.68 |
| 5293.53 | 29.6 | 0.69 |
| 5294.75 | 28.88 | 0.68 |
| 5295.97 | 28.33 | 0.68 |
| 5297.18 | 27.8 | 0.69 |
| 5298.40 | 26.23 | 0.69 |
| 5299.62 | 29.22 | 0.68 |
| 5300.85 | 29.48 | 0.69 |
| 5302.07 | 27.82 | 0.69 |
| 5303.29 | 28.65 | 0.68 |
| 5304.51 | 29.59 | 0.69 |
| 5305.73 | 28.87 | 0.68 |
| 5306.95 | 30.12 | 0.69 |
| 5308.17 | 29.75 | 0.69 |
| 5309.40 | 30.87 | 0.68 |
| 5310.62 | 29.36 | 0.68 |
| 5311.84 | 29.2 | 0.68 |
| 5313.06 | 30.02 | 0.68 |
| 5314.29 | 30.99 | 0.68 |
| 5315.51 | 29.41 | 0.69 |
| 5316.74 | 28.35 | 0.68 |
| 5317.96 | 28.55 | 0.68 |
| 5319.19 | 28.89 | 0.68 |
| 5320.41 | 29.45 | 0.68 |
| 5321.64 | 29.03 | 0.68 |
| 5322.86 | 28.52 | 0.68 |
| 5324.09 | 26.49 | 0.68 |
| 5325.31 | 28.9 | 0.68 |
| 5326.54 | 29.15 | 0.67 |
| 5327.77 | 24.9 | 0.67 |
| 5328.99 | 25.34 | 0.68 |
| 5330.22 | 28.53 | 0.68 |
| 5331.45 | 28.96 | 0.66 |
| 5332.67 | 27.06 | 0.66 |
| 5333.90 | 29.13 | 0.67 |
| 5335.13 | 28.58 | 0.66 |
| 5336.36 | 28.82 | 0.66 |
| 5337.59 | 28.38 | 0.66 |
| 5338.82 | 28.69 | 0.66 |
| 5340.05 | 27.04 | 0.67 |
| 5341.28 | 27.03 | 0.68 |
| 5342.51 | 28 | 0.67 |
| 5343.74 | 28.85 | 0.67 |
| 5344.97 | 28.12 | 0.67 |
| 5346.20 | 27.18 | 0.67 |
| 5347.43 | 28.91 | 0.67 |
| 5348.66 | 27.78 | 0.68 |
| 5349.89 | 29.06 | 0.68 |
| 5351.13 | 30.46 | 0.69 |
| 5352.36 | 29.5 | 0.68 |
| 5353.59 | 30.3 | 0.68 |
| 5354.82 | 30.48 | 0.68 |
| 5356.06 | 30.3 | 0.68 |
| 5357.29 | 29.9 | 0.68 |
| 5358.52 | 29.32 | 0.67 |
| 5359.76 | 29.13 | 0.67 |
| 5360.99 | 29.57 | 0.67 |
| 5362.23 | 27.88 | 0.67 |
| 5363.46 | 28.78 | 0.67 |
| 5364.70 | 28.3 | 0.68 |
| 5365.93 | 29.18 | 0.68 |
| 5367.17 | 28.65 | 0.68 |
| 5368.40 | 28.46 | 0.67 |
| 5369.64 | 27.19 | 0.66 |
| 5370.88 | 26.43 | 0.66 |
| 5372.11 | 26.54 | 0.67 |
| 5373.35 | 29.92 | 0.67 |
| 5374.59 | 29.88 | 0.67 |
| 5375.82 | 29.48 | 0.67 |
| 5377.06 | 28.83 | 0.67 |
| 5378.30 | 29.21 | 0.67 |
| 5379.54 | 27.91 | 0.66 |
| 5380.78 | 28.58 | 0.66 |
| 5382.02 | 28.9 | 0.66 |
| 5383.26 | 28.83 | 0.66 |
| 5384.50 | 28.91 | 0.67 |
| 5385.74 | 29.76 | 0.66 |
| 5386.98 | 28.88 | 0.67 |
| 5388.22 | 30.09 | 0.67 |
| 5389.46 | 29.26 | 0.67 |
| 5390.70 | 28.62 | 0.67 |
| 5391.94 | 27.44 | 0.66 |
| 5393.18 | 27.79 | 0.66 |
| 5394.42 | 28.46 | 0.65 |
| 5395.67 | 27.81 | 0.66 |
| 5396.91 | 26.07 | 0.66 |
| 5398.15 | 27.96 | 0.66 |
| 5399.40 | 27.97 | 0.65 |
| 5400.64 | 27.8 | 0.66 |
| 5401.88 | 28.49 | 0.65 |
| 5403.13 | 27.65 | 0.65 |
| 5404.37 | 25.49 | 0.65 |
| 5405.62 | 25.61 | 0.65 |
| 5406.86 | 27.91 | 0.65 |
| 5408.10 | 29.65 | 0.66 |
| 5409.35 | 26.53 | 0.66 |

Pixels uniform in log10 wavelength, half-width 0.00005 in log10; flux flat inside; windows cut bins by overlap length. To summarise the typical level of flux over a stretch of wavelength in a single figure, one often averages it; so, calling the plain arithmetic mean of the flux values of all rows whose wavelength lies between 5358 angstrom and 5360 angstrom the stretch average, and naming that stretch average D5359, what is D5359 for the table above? 29.2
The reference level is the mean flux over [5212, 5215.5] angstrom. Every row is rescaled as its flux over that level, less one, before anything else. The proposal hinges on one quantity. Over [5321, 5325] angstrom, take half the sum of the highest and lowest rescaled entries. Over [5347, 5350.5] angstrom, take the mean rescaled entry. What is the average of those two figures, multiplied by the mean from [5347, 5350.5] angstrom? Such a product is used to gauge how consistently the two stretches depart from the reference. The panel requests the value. 0.0012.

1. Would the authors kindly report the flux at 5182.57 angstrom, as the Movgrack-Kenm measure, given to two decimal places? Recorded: 22.94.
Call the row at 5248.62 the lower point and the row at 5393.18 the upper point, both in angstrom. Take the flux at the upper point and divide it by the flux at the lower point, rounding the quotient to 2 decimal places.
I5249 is 0.97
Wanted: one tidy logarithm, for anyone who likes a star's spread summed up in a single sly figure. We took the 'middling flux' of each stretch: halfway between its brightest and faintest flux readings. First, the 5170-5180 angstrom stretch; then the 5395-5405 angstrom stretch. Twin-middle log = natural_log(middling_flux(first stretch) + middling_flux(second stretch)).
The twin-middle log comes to 3.94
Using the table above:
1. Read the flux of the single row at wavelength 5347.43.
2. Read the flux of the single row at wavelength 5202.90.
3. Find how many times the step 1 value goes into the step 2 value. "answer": 1.02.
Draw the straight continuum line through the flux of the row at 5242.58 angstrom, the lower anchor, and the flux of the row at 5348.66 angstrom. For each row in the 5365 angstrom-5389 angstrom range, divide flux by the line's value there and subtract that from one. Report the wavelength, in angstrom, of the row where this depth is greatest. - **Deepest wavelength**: 5370.88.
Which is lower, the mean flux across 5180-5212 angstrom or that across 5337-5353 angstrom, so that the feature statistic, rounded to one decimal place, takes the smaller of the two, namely 27.2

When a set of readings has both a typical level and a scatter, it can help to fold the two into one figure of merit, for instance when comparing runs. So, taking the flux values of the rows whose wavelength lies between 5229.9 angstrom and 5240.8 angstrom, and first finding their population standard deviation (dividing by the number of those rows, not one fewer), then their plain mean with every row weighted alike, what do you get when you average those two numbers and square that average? 220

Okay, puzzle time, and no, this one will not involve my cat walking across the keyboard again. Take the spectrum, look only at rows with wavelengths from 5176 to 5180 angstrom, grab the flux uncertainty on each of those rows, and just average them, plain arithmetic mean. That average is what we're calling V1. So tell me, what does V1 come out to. 0.673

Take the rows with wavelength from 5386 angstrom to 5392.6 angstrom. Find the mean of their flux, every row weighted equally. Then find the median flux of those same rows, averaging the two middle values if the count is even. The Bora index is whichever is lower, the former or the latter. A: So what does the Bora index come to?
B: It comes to 28.9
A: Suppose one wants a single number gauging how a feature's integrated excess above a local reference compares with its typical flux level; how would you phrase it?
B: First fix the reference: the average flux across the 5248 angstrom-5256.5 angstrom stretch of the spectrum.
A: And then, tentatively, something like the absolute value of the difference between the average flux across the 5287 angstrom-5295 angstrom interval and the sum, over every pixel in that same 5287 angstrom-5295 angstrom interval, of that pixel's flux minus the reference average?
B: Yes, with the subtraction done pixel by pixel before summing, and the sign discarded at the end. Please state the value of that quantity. 21.0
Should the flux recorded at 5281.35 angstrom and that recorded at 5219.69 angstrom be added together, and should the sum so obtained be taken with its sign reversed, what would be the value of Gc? -58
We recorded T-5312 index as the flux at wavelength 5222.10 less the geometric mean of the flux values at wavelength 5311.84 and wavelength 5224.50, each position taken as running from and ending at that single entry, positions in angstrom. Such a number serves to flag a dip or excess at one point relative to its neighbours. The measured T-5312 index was 0.7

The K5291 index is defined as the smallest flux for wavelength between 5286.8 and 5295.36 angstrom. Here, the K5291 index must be 28.3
